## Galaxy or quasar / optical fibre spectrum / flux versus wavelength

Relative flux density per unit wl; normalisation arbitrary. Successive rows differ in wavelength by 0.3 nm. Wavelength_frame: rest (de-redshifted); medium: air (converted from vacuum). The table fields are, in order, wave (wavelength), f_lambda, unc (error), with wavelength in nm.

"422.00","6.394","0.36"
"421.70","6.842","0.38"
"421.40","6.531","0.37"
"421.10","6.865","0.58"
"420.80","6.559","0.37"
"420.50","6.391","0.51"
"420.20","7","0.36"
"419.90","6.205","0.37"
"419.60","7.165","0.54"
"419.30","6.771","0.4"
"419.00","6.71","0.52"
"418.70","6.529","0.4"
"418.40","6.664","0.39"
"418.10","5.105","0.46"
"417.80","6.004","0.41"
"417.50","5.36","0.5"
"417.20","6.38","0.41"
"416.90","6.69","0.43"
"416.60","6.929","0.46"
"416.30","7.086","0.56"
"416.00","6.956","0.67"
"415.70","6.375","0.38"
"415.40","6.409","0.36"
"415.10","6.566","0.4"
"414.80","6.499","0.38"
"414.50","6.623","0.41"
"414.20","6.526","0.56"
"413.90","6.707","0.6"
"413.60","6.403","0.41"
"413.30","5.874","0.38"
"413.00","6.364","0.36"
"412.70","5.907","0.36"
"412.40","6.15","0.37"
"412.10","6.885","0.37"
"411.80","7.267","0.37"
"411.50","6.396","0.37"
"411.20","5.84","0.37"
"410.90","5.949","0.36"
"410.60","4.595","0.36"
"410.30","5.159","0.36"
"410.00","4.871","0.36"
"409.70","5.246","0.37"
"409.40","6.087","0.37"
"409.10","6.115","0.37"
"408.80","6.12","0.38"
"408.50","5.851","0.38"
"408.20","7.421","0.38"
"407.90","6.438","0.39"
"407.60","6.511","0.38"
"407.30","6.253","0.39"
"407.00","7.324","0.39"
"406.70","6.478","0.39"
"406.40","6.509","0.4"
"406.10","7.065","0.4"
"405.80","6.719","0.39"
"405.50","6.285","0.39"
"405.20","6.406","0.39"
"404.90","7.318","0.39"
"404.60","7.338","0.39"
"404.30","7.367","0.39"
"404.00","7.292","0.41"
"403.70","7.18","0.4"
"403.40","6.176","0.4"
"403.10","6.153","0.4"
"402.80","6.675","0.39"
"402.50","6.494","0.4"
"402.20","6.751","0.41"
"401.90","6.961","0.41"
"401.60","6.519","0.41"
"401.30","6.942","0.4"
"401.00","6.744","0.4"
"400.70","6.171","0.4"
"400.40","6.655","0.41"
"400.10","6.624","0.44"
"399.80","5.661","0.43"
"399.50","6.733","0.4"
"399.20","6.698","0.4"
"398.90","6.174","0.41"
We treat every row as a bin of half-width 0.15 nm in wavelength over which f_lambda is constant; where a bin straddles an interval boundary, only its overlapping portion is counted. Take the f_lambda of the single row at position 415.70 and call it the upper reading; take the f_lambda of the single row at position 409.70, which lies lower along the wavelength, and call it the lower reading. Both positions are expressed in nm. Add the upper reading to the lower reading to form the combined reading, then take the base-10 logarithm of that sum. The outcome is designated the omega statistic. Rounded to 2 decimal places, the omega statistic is 1.07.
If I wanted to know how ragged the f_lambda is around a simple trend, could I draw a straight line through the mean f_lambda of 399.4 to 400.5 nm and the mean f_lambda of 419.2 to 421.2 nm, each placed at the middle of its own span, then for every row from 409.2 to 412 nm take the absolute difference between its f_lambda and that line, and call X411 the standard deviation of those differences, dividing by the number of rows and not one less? 0.57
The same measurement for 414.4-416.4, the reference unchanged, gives 0.14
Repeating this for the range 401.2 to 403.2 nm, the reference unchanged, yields 0.17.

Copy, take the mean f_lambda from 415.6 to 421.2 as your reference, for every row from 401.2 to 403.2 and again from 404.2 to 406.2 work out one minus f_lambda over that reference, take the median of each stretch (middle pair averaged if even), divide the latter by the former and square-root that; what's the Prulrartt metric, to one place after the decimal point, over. 1.8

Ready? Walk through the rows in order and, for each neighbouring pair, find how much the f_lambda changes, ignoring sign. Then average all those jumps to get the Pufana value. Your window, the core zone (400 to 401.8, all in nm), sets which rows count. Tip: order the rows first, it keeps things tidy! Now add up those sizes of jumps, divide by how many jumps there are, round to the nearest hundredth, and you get 0.34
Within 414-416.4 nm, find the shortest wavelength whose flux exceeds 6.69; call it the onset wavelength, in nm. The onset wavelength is 416.00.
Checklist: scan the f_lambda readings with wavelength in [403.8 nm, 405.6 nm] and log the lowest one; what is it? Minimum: 6.285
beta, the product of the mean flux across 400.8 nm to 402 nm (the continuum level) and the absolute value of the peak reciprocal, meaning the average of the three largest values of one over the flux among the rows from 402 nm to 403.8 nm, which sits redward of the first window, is 1.08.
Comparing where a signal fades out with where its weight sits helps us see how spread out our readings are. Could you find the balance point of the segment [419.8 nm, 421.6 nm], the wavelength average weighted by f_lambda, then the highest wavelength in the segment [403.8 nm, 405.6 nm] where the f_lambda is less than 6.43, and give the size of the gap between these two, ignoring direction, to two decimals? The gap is 15.16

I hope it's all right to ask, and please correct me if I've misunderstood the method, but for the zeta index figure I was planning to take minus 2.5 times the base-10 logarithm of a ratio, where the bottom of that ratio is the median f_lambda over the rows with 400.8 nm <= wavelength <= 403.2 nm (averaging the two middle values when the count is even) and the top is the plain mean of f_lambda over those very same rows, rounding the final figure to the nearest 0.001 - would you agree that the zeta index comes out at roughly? 0.009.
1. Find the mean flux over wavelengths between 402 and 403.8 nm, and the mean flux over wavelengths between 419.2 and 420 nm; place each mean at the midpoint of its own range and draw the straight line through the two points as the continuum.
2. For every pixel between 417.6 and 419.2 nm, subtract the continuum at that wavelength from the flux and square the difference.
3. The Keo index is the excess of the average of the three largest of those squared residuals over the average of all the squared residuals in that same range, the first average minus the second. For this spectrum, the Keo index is 0.41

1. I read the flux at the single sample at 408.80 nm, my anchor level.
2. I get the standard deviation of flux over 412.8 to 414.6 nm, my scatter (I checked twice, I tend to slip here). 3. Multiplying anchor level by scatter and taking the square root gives 1.3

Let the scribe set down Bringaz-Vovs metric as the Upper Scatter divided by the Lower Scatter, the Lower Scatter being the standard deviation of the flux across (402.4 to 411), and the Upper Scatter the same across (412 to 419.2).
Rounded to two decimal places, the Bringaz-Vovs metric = 0.63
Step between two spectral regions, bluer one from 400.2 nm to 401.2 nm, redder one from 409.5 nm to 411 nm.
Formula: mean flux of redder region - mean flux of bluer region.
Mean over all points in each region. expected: -1.4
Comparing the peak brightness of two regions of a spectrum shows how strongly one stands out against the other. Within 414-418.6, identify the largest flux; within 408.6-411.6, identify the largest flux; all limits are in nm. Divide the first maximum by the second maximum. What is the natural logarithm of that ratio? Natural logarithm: 0.10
